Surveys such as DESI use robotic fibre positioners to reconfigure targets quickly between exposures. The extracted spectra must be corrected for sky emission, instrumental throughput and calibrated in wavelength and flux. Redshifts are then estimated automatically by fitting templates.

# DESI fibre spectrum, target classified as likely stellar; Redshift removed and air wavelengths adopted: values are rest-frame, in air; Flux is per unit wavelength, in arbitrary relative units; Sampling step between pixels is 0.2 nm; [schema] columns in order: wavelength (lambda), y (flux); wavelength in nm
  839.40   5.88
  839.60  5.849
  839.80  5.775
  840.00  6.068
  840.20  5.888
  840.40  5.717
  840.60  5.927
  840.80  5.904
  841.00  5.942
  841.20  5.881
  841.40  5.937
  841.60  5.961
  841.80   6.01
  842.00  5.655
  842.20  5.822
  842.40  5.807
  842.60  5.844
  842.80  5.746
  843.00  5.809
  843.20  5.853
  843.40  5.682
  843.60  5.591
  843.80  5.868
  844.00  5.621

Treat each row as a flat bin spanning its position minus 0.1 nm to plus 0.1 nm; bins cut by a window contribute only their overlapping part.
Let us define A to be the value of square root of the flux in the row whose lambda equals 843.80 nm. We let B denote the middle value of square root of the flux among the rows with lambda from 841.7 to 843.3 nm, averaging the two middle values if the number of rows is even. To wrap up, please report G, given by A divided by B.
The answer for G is 1.00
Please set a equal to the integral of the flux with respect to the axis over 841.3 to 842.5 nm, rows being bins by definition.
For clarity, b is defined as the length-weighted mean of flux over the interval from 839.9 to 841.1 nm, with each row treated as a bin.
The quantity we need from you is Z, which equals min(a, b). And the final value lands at 5.91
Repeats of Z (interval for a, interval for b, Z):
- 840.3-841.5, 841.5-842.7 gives 5.85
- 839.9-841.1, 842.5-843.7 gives 5.75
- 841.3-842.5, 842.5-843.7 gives 5.75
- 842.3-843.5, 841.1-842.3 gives 5.88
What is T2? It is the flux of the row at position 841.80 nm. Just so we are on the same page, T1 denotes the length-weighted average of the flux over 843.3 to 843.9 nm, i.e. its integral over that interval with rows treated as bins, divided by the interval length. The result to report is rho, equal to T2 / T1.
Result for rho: 1.05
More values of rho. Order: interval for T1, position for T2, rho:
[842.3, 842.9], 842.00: 0.98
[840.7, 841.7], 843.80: 0.99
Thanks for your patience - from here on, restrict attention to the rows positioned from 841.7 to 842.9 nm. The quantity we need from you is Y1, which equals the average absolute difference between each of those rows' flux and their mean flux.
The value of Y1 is 0.078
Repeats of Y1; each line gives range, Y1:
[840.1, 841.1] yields 0.063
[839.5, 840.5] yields 0.095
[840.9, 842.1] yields 0.086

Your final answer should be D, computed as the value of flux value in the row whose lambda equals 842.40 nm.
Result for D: 5.807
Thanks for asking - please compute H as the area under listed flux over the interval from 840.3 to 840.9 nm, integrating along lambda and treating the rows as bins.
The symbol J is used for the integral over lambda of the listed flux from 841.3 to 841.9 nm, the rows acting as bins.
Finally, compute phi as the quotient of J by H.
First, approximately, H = 3.51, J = 3.58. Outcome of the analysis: 1.021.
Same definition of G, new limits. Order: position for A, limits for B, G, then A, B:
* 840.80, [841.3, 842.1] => 1.00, 2.43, 2.44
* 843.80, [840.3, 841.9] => 0.99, 2.42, 2.44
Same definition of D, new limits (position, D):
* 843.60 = 5.591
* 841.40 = 5.937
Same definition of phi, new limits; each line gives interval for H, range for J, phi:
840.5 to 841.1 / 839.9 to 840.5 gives 0.994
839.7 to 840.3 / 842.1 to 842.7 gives 0.985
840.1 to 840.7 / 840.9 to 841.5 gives 1.013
